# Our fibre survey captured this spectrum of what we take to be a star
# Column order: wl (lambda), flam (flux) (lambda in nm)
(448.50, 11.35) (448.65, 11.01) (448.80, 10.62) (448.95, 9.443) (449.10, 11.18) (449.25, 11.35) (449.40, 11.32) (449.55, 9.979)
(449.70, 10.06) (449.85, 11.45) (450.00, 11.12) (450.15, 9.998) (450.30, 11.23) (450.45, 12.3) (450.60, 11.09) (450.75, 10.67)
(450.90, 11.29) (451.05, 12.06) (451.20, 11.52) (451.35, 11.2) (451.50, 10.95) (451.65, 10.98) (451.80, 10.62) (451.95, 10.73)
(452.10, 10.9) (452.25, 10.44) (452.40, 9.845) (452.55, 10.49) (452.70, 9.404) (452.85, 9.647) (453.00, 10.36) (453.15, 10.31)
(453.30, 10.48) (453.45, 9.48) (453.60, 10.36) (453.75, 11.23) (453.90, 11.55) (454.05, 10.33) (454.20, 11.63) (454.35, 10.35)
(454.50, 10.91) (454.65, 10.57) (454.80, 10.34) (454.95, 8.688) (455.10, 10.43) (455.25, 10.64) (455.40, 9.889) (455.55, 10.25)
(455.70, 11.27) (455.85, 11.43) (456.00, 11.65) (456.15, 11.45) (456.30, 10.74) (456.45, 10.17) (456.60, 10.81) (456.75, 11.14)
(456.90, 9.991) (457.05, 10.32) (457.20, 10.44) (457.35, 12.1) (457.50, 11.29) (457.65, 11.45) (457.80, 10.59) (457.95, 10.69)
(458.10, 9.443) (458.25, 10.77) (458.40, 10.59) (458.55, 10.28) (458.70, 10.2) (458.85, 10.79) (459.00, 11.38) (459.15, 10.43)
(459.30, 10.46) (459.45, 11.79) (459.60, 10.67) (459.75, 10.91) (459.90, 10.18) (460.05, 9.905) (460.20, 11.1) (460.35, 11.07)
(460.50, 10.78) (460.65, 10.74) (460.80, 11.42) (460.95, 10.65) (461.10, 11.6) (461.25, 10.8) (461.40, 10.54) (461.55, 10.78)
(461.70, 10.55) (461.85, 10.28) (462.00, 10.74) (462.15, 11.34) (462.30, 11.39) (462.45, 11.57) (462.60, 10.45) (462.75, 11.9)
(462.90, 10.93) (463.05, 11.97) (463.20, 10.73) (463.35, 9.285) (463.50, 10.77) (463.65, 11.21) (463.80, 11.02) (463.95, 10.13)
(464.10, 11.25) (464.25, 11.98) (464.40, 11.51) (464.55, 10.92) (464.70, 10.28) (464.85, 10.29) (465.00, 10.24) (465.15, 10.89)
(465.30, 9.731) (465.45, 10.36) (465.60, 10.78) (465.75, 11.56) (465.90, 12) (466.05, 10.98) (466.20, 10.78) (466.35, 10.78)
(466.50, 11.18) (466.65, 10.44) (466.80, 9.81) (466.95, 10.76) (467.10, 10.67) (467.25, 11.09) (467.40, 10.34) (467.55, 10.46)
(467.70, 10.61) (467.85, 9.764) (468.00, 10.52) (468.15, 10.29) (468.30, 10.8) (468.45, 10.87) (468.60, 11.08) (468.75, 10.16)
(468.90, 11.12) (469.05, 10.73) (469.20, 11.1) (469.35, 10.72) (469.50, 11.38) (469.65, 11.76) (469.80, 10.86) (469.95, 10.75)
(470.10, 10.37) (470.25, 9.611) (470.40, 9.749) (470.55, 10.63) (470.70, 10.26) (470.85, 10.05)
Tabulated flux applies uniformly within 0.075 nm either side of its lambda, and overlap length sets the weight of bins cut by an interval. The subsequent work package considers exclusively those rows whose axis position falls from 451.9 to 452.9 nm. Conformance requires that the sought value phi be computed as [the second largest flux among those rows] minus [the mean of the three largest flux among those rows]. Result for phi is 0.02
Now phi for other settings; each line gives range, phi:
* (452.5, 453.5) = 0.04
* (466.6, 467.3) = -0.08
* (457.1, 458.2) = -0.16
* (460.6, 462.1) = 0.15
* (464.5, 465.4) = 0.19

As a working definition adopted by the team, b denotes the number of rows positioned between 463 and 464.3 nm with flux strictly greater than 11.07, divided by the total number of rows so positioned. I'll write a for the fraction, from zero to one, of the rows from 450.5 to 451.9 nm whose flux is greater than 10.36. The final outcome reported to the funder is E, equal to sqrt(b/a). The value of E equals 0.67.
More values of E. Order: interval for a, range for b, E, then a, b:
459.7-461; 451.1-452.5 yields 0.53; 0.78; 0.22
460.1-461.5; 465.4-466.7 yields 0.58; 1.00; 0.33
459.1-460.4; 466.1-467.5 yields 0.53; 0.78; 0.22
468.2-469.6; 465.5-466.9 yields 0.61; 0.89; 0.33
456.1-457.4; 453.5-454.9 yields 0.71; 0.67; 0.33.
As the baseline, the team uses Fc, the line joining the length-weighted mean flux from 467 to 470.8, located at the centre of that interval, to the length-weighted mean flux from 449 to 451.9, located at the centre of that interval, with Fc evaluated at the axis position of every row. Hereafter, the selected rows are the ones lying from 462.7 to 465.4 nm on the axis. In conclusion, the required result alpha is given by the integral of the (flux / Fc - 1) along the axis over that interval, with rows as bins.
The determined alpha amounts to 0.021 nm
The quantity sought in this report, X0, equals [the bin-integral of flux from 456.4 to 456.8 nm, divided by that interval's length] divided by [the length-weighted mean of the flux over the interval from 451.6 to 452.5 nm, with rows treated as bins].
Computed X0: 1.01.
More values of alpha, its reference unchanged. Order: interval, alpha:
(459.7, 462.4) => 0.005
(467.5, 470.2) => 0.027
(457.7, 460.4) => -0.056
